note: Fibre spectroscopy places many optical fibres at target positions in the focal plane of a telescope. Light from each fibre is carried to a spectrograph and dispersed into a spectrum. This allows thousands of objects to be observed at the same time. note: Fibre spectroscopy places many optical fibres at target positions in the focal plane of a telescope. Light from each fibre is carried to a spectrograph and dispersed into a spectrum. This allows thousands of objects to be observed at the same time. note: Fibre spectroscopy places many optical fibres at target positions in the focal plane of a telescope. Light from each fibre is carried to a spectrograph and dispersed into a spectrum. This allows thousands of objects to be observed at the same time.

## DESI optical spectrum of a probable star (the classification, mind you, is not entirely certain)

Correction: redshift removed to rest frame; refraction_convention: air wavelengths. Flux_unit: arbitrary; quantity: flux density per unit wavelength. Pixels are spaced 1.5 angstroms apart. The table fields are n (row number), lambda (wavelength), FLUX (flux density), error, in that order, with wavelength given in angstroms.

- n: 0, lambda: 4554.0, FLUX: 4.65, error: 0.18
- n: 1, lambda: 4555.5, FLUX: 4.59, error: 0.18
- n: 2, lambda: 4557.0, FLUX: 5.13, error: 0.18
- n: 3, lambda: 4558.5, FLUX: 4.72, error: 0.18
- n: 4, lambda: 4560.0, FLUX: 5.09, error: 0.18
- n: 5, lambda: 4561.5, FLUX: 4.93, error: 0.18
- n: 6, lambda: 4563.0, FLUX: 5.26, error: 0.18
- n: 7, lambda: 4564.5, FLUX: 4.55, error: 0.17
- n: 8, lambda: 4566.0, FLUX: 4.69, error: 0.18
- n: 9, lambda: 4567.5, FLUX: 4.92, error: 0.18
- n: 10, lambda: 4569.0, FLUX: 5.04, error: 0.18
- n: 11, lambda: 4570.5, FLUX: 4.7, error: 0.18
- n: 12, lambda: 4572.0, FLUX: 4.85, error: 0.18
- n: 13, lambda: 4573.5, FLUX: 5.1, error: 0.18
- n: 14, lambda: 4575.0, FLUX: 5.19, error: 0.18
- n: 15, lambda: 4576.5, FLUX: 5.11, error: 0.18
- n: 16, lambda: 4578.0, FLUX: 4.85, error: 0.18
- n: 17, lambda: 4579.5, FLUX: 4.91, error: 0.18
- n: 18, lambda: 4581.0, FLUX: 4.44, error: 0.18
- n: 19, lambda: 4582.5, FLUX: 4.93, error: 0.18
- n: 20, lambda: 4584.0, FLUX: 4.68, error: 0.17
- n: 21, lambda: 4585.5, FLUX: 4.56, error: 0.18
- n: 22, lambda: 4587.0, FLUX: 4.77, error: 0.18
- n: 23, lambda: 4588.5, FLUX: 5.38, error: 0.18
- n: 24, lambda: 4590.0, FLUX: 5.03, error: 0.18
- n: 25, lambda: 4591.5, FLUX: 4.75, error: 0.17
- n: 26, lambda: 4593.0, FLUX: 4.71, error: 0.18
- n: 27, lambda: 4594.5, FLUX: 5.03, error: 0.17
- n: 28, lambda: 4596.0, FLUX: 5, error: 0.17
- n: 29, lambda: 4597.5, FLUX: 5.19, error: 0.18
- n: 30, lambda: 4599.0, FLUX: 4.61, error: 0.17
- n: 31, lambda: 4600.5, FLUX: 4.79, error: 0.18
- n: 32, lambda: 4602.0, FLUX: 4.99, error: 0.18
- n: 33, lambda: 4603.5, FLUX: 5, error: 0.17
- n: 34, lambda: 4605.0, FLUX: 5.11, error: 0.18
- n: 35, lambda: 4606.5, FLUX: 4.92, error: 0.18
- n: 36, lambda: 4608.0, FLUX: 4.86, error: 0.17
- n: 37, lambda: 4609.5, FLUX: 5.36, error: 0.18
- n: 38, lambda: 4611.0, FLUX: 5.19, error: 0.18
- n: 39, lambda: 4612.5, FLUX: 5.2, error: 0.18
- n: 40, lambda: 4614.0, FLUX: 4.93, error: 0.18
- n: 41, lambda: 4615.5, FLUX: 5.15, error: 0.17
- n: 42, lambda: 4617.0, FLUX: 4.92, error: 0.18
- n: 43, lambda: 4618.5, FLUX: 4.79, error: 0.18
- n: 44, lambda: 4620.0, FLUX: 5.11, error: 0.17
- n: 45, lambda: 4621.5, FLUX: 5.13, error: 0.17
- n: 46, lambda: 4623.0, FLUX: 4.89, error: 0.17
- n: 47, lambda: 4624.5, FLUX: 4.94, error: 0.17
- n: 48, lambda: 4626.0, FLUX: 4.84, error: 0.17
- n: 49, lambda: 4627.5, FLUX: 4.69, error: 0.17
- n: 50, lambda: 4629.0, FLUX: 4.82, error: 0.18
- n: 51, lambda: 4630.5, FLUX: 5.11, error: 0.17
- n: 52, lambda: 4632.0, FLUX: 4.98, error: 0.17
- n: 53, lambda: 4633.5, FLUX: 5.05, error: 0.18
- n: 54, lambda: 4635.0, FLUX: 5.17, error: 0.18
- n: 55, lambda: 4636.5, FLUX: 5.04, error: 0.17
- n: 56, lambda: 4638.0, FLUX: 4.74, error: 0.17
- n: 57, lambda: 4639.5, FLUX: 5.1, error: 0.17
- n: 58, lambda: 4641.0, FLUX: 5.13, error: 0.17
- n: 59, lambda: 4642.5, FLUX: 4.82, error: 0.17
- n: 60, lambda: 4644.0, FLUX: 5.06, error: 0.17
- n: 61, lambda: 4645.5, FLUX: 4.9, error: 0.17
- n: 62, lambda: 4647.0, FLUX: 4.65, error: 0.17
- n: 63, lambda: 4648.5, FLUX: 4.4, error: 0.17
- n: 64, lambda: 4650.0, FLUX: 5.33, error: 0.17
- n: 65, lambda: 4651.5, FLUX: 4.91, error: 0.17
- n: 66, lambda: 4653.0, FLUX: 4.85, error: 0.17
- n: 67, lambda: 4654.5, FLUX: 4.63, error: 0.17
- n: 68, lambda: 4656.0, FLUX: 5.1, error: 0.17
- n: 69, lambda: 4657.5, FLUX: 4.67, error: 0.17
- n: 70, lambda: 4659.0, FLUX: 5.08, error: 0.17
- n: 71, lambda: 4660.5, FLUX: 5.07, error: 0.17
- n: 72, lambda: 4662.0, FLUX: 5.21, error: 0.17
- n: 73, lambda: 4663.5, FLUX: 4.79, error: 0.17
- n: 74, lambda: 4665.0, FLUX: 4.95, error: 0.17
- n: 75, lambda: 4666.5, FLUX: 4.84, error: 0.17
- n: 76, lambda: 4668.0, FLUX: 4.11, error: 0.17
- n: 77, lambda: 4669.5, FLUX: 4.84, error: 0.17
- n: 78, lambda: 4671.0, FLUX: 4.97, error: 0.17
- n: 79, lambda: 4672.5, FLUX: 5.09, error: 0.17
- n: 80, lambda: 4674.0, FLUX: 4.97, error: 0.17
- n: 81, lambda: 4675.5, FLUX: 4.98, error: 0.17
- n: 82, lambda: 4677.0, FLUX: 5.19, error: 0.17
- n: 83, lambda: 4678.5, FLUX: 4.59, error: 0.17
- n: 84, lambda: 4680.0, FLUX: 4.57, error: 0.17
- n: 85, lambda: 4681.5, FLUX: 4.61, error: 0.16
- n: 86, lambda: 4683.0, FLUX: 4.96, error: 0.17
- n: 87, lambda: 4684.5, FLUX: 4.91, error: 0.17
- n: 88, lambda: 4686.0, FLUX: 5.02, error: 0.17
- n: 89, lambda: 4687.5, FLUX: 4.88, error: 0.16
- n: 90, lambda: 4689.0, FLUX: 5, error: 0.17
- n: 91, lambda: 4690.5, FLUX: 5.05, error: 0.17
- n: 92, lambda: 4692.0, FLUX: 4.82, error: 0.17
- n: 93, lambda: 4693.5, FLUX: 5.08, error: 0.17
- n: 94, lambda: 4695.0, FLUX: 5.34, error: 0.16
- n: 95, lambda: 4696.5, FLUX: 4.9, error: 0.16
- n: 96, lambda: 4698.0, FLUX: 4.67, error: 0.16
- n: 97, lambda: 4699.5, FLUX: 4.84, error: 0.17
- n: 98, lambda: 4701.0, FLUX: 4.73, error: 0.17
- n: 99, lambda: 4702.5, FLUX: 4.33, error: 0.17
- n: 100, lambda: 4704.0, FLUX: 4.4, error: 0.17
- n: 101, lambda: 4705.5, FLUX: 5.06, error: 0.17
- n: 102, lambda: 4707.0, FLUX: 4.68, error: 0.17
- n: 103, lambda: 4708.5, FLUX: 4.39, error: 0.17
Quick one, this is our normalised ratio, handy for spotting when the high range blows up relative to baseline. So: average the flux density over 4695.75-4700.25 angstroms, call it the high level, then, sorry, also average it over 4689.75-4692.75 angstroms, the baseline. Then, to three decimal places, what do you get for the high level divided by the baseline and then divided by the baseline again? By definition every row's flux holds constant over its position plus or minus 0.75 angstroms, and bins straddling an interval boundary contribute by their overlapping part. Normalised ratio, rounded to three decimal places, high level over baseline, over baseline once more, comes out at 0.197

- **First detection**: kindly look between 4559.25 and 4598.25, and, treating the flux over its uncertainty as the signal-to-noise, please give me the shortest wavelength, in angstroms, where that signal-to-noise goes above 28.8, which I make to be 4563.0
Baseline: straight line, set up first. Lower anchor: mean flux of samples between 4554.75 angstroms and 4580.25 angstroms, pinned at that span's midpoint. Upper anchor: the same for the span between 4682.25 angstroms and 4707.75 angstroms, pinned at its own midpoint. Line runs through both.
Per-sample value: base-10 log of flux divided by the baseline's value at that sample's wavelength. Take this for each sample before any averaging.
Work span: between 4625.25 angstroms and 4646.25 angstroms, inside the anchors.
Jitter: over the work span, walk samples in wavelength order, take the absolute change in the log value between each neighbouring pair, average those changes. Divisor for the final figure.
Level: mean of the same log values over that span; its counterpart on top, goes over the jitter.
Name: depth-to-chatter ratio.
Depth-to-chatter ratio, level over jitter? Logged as 0.4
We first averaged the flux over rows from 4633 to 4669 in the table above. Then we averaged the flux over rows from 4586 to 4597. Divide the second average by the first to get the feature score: 1.01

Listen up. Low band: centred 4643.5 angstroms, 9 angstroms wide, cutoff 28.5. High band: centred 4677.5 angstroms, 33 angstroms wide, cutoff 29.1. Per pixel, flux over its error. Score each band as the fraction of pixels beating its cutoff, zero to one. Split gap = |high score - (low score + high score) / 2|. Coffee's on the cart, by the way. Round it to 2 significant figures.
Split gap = 0.038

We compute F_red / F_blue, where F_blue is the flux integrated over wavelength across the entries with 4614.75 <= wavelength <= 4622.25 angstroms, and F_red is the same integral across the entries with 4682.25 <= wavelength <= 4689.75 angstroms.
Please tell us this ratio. 0.99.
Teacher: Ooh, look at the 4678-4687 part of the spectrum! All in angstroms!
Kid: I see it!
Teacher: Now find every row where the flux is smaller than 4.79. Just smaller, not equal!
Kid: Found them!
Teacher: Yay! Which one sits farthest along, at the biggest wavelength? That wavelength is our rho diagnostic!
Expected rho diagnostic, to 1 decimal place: 4681.5 angstroms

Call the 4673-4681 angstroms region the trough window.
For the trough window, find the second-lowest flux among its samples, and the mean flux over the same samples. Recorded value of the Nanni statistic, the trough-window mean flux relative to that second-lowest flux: 1.06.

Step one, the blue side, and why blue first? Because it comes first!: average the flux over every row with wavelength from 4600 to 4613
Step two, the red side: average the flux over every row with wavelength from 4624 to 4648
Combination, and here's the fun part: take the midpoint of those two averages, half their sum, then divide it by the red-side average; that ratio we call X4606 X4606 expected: 1.01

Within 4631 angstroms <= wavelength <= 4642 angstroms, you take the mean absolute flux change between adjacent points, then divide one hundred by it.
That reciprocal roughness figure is 594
